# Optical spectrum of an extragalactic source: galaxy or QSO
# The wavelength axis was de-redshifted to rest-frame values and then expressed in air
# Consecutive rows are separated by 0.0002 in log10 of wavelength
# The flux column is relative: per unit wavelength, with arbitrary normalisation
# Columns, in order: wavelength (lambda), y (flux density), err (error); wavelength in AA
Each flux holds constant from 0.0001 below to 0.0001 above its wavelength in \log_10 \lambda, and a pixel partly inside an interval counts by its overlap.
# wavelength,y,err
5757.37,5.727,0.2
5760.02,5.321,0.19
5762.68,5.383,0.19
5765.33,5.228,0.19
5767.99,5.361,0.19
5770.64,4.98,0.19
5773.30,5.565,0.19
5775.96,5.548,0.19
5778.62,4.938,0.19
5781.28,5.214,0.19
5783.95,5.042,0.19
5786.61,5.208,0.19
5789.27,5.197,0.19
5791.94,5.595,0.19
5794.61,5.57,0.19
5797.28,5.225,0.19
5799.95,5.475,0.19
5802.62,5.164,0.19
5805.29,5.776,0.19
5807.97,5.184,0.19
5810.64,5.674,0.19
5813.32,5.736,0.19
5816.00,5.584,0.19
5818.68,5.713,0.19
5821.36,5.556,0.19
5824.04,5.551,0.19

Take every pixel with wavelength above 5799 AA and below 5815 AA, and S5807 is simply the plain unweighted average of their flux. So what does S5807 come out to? 5.50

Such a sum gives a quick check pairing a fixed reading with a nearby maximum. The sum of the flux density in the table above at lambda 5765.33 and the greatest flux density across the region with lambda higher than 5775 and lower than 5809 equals 11.0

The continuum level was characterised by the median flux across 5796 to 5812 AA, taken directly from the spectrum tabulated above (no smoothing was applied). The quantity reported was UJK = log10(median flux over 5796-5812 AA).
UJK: 0.728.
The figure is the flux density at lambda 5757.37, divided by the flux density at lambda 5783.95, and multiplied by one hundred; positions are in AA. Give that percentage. 114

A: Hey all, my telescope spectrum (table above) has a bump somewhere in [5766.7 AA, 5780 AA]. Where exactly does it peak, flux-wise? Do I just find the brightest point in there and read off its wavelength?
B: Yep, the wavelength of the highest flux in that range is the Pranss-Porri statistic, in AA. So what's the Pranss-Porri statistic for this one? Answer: 5773.30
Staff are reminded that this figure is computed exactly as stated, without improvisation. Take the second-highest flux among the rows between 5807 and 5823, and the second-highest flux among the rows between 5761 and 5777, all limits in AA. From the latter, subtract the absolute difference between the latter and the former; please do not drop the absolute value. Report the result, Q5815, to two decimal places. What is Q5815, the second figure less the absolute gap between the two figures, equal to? 5.38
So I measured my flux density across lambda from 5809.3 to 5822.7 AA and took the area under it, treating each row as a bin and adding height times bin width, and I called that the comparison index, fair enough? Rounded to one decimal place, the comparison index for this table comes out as 75.7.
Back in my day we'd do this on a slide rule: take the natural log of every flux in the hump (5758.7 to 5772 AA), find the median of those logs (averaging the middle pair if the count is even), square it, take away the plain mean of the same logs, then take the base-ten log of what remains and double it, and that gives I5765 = 0.11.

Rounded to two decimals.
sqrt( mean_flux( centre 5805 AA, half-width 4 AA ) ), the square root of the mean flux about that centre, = 2.32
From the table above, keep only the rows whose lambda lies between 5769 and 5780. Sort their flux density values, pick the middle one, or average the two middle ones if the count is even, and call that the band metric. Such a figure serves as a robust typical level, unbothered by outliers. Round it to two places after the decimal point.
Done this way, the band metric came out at 5.26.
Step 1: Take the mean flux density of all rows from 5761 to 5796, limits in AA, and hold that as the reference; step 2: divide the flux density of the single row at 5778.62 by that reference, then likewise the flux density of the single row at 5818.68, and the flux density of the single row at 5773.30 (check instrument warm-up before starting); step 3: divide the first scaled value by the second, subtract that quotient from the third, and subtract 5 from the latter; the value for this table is -4.81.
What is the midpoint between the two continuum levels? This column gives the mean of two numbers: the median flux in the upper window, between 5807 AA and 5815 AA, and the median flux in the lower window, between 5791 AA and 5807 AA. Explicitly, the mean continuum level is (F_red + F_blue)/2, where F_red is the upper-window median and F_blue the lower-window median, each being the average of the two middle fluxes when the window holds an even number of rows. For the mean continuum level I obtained 5.60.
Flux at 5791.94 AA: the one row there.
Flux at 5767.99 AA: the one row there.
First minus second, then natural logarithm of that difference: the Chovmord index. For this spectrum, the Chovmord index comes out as -1.5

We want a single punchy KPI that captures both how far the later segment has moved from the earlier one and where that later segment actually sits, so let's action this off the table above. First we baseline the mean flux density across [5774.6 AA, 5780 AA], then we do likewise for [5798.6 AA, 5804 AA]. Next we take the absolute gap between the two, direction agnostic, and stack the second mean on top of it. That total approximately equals 5.4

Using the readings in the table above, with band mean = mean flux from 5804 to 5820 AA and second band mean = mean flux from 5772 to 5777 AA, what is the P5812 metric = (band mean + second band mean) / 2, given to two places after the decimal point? 5.58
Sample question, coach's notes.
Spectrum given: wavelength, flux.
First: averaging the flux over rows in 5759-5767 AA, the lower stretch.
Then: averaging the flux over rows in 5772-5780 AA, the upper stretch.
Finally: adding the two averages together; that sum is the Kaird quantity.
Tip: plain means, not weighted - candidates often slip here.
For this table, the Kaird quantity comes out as 10.7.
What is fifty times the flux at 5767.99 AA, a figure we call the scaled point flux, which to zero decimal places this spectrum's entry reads 268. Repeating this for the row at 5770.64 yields 249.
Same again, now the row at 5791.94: 280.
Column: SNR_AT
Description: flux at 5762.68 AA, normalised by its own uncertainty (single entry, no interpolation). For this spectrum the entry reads 28.3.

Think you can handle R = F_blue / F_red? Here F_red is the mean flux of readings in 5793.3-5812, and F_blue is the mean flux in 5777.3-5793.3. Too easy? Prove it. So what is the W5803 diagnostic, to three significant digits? 0.956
